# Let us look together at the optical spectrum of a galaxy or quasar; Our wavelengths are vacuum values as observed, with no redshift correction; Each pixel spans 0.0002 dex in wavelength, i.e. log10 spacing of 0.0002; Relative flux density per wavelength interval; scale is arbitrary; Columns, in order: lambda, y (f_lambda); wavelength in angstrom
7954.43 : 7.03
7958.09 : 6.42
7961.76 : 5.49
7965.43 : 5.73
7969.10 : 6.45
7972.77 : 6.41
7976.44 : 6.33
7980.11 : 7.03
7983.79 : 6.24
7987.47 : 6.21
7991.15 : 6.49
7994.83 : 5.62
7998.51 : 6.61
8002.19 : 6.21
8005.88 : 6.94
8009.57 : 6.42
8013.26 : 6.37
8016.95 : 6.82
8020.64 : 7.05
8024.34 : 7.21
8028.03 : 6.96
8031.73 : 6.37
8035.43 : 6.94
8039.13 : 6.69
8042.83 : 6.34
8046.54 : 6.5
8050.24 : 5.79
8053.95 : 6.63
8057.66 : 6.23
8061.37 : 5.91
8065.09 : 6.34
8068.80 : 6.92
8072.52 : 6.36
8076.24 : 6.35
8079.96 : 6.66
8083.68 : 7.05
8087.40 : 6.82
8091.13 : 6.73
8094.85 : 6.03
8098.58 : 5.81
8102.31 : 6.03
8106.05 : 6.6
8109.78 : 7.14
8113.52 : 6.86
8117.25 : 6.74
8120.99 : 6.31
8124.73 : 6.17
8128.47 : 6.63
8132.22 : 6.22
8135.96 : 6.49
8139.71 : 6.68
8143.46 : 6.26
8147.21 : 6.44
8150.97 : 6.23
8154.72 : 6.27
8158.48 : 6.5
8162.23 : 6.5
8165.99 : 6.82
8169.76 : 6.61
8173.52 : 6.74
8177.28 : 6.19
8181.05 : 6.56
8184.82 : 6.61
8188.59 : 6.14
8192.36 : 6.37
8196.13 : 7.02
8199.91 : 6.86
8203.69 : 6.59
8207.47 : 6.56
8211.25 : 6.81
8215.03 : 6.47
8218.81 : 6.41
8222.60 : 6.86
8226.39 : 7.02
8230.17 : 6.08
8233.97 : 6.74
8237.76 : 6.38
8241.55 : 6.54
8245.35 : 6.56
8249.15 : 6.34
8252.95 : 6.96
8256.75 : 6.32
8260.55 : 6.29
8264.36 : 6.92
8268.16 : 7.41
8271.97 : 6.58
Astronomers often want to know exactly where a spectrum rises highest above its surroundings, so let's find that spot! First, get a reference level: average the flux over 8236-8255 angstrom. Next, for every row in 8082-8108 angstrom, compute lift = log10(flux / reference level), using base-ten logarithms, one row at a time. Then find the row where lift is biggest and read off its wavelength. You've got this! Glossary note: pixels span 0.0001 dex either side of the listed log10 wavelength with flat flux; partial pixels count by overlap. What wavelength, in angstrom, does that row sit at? 8083.68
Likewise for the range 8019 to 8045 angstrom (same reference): 8024.34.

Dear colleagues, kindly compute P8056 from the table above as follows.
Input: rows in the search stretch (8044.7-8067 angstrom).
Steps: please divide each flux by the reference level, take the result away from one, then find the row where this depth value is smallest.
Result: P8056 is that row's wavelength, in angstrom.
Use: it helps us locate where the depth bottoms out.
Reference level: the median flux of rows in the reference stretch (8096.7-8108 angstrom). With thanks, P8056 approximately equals 8053.95 angstrom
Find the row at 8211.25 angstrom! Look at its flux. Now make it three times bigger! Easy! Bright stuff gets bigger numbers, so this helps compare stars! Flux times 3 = 20.4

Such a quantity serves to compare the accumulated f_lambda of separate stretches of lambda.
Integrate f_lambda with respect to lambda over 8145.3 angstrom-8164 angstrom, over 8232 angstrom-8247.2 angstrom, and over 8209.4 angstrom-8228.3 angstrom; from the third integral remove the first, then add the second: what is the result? 107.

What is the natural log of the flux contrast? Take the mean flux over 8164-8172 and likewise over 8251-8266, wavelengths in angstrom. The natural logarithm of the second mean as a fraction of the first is -0.014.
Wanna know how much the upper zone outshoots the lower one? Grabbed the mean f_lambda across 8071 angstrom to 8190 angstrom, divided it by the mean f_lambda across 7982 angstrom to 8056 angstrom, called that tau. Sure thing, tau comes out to 0.99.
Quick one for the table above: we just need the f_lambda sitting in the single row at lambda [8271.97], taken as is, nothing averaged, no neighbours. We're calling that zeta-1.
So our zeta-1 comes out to 6.58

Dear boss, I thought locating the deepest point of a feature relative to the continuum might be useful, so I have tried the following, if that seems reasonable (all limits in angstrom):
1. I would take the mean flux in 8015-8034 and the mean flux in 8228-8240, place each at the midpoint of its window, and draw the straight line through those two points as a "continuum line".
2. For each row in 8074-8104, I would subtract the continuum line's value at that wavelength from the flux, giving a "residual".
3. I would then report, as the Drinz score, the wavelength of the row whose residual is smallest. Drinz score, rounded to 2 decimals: 8098.58 angstrom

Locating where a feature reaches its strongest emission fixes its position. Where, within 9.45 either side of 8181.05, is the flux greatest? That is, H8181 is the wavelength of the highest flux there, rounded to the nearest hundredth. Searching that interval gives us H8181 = 8173.52 angstrom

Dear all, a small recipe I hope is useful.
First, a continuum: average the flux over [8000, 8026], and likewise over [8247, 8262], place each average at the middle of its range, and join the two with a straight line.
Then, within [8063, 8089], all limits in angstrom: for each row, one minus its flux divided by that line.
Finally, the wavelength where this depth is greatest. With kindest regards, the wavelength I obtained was 8065.09 angstrom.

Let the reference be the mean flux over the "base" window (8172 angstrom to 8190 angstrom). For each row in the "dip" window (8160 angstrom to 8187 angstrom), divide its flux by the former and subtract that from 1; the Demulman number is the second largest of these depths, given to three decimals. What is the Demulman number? -0.008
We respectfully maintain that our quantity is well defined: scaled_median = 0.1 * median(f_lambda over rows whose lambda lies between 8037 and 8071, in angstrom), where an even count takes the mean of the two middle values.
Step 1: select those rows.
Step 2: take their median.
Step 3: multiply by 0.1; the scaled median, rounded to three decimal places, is 0.634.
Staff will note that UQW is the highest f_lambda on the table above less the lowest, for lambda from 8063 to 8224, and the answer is 1.3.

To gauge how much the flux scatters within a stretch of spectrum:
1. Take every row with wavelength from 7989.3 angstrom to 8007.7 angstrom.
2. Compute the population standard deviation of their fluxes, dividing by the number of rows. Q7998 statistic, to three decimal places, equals 0.444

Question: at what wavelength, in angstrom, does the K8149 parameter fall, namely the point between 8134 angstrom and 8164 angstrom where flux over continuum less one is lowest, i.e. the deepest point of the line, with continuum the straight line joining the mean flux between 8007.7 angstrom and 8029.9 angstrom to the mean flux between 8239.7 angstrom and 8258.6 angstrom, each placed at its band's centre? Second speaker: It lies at 8150.97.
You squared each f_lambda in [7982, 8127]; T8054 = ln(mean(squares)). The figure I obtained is 3.75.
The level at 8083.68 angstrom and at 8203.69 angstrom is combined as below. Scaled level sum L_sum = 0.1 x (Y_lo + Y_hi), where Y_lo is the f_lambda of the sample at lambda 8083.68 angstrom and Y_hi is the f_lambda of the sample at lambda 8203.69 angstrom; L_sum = 1.36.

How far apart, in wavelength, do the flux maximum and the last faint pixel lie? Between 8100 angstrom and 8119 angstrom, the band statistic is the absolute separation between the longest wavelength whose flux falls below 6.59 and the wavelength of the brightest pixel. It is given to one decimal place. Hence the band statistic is 7.5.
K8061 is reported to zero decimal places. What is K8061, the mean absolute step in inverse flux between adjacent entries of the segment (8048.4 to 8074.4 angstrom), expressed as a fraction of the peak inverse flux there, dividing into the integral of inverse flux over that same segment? 55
